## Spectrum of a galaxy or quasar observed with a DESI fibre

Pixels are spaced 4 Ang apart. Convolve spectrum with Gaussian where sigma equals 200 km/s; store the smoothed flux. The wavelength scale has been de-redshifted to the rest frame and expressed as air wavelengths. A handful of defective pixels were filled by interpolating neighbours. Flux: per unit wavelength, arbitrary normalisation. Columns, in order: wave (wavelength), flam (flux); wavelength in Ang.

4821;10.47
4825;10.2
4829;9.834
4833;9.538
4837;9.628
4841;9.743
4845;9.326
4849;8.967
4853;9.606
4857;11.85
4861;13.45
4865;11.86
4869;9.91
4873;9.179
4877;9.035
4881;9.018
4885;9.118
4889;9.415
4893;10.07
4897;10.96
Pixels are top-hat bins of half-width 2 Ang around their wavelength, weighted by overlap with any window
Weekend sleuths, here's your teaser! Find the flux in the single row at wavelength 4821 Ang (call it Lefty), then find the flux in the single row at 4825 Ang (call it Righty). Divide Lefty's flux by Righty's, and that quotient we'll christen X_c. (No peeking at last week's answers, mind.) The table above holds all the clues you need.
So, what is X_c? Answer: 1.03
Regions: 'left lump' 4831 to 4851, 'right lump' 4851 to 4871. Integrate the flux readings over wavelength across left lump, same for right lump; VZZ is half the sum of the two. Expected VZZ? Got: 208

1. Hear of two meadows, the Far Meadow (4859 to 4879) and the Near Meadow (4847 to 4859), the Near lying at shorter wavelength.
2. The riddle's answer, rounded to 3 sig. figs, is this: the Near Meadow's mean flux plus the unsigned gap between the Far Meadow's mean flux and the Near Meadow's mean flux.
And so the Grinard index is 10.7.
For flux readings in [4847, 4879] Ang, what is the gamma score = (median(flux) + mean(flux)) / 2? 10.1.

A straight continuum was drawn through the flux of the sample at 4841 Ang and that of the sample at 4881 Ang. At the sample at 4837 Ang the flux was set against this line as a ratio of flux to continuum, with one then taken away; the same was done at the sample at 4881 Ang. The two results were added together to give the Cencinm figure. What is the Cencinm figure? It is 0.0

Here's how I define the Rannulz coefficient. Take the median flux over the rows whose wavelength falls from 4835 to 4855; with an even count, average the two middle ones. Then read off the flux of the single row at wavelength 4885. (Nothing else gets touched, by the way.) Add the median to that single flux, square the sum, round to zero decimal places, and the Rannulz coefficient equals 351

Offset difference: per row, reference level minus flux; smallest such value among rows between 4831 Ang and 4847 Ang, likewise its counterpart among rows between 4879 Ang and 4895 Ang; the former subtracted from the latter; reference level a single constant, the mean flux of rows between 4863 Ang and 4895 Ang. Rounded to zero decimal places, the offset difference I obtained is 0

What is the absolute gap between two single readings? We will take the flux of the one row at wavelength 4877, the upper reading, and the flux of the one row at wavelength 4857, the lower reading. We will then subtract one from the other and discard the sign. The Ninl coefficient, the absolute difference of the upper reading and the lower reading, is 2.8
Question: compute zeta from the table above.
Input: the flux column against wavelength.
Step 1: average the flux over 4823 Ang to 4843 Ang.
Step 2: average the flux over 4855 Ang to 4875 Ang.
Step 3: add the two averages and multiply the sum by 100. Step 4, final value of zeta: 2104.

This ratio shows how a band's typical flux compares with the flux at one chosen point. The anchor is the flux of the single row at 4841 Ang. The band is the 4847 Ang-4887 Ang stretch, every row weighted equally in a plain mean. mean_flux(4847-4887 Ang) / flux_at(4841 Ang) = 1.05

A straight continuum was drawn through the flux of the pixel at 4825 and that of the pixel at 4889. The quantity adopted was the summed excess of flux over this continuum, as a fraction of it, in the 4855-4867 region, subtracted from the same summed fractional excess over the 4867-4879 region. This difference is -0.88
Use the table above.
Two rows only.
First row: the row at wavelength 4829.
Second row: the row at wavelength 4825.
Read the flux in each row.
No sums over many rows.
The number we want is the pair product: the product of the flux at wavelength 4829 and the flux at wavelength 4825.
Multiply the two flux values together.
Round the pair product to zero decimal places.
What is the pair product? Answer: 100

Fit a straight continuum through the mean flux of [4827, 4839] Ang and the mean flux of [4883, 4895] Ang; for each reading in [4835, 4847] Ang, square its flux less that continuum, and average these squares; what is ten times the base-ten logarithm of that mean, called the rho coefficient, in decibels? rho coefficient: -14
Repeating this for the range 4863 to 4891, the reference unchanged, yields -1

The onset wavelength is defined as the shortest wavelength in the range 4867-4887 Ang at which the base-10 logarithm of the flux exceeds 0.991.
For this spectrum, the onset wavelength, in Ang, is 4869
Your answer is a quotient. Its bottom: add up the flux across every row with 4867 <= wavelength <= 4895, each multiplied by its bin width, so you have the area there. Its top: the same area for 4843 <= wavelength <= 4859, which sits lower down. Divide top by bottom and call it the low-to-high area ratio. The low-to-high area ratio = 0.60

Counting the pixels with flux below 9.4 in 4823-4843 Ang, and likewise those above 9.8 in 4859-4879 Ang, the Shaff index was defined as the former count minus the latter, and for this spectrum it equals -3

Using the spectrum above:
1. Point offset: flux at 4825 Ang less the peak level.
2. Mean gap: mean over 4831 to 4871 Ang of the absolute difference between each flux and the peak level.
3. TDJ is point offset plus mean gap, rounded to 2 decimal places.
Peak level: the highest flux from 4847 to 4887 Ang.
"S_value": -0.19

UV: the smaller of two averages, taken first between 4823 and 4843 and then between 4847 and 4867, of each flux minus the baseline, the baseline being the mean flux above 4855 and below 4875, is -1.46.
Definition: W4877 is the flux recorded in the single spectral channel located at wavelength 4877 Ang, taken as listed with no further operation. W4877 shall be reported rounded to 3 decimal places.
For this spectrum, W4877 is 9.035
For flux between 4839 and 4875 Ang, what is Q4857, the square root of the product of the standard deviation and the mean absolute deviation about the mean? 1.4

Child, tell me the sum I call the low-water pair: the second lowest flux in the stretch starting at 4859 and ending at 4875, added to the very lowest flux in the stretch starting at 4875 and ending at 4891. 18.93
